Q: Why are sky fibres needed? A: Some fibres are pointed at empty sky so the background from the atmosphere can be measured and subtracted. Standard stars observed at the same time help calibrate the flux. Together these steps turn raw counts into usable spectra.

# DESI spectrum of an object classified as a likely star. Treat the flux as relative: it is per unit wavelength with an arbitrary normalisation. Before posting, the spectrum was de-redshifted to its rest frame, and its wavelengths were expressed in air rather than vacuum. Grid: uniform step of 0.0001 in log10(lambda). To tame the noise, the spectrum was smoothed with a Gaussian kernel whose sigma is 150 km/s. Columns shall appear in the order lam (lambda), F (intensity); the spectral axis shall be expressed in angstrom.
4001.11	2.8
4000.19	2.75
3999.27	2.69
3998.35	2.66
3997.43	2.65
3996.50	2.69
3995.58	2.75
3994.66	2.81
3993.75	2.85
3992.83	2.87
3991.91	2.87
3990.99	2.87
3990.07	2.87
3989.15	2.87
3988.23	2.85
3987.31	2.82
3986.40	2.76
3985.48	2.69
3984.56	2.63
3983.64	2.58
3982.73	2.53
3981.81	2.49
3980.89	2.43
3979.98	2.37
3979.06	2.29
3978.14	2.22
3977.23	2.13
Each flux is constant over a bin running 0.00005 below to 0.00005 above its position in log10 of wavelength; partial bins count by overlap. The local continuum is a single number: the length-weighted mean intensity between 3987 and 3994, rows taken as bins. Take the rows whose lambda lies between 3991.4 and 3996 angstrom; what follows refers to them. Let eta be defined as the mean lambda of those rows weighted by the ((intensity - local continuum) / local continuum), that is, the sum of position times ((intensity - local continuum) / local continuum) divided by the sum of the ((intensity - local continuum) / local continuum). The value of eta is 3995.8 angstrom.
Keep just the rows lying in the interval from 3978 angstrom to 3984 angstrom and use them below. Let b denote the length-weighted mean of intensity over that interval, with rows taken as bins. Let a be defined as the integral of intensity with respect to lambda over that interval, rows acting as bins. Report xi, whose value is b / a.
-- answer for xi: 0.17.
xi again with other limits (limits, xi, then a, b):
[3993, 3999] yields 0.17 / 16.4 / 2.74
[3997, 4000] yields 0.33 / 8.0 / 2.68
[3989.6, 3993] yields 0.29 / 9.7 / 2.87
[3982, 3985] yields 0.33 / 7.7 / 2.57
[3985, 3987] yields 0.50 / 5.5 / 2.74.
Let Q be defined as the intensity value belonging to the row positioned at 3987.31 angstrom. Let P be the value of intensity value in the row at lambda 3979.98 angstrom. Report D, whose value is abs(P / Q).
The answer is 0.84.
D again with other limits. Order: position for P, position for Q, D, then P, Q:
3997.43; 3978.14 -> 1.19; 2.65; 2.22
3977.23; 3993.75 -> 0.75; 2.13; 2.85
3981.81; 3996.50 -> 0.93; 2.49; 2.69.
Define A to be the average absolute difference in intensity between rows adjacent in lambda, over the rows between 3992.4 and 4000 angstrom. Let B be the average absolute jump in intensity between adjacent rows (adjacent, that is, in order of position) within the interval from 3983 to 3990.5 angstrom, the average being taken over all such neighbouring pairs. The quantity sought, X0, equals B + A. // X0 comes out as 0.079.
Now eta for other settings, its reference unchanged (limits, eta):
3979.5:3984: 3981.6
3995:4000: 3997.6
